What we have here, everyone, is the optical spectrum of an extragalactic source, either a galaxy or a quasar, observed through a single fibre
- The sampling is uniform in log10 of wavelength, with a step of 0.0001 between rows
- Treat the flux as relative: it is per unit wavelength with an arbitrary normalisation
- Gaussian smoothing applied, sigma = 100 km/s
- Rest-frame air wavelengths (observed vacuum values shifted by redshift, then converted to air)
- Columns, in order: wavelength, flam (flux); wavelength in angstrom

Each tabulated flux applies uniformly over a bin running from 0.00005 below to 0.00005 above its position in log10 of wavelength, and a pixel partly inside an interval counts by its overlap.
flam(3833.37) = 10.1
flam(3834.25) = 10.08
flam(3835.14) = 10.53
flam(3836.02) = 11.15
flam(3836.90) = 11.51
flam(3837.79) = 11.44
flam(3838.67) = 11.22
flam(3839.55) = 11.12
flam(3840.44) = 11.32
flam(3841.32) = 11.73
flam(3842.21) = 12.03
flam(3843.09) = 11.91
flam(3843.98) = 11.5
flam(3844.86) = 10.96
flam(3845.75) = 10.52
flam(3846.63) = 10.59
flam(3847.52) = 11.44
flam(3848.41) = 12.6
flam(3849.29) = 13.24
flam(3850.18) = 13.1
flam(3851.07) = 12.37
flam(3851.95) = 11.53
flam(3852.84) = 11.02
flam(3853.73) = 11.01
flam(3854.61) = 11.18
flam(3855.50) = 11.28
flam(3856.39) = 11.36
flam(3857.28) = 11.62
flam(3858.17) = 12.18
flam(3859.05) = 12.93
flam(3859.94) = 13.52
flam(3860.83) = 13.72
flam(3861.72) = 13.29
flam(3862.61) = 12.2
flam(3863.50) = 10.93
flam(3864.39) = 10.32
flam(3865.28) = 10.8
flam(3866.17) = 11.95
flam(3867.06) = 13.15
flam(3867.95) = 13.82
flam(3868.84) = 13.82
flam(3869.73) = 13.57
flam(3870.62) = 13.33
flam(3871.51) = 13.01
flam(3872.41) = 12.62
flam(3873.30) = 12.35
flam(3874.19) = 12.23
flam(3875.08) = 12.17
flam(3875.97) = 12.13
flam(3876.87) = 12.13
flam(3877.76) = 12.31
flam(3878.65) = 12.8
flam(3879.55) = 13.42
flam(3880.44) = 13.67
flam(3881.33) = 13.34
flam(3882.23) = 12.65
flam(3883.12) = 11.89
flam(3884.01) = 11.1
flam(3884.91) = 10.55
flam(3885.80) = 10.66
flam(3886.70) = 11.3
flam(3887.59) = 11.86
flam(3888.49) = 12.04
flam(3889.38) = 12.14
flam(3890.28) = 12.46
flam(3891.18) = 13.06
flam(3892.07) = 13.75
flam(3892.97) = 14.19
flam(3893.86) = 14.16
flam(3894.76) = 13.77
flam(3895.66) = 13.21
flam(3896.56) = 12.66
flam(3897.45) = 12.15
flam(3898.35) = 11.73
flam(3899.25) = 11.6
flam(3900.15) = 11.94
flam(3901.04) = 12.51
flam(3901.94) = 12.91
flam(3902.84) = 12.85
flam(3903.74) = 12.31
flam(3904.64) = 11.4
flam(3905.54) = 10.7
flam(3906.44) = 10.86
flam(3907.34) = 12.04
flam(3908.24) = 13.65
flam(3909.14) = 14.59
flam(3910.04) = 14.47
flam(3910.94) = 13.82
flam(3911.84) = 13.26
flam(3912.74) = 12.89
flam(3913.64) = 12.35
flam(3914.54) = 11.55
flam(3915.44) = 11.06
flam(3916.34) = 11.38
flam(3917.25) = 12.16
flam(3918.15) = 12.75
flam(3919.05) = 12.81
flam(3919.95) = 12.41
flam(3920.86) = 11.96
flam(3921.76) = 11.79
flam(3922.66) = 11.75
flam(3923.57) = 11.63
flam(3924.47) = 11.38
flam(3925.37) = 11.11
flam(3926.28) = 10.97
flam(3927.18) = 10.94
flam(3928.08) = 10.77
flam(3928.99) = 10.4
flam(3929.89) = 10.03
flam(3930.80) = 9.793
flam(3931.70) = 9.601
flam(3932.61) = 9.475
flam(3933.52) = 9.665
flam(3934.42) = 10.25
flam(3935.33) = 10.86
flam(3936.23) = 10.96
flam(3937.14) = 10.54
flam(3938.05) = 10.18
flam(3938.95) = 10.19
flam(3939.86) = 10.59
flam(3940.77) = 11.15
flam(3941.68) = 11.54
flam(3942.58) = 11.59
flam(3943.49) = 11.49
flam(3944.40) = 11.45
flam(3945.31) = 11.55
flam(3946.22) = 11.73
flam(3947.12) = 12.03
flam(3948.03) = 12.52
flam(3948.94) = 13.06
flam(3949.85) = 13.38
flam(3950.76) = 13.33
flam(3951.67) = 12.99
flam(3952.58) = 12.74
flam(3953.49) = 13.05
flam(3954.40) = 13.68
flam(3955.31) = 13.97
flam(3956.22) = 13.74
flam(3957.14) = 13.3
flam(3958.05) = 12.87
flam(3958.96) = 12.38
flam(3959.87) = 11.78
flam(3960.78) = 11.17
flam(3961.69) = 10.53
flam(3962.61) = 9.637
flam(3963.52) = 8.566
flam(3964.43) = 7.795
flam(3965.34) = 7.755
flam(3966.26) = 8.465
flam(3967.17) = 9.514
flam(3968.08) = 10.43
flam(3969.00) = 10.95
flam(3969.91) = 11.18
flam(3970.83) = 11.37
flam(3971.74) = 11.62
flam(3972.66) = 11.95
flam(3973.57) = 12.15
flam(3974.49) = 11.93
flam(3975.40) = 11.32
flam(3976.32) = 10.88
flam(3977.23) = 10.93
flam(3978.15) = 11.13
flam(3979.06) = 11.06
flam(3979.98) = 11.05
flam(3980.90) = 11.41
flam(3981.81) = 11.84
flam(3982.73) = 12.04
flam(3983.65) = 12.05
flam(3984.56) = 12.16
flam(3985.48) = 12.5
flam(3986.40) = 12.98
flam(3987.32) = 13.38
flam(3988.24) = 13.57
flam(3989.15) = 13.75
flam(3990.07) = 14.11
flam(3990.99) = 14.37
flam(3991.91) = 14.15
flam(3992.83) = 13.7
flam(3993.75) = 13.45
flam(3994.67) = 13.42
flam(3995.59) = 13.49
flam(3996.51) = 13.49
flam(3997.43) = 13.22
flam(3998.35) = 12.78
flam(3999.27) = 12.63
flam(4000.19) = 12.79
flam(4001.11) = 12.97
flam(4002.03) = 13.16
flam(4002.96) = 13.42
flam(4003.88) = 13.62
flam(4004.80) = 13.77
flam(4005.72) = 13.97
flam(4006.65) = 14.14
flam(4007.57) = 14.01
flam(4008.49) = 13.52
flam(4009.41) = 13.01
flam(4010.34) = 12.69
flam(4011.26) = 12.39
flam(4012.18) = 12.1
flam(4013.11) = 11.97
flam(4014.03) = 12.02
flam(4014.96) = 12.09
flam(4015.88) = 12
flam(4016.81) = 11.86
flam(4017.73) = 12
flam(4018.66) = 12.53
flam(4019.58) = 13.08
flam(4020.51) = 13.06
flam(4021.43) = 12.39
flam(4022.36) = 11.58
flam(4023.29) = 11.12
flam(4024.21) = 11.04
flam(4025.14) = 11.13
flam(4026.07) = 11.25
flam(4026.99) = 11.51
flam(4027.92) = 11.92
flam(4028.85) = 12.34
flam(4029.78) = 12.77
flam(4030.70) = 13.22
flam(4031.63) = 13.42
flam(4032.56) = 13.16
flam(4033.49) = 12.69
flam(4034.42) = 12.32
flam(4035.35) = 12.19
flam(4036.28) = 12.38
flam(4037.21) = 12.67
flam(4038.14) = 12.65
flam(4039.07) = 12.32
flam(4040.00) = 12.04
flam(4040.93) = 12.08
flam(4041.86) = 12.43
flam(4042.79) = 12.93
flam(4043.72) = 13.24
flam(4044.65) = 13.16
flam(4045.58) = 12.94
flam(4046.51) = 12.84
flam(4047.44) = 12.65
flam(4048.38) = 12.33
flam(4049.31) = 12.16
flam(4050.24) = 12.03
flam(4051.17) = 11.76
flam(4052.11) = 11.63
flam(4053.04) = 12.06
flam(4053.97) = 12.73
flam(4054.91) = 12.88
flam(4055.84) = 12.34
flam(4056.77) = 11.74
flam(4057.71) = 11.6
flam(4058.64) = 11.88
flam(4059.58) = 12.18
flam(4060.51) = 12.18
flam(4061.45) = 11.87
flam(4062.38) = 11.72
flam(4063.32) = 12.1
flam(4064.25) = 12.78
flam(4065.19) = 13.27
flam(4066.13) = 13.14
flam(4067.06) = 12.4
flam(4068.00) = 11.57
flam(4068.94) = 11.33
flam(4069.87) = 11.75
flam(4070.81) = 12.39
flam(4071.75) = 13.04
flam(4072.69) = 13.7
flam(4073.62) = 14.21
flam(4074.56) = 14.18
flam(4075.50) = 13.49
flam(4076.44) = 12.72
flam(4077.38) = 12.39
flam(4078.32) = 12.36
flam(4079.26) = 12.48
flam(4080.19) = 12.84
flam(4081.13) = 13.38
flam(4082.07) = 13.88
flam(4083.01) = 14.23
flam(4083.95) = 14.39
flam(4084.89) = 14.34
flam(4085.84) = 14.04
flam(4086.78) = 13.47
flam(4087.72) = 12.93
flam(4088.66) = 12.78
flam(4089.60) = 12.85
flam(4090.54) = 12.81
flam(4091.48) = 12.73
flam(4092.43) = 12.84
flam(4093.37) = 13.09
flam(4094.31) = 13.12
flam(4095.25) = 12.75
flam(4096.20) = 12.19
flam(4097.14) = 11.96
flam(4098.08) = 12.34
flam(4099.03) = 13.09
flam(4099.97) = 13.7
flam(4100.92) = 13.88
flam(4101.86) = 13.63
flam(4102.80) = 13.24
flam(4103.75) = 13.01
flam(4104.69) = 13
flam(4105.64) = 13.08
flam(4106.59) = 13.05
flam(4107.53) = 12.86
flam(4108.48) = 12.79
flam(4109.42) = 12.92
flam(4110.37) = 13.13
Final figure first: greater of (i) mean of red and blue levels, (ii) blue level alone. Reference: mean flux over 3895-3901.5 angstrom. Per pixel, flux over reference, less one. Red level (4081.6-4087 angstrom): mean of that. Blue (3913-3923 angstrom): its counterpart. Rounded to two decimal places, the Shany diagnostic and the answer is 0.06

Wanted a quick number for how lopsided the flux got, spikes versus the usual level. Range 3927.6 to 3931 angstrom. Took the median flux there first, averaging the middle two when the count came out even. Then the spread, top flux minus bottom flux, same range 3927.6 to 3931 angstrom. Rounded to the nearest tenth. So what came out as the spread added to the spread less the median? -8.3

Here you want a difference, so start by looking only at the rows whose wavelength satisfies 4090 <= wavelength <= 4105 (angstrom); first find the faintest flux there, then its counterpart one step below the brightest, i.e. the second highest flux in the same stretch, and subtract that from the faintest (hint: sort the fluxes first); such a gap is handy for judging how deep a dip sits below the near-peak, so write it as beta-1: -1.7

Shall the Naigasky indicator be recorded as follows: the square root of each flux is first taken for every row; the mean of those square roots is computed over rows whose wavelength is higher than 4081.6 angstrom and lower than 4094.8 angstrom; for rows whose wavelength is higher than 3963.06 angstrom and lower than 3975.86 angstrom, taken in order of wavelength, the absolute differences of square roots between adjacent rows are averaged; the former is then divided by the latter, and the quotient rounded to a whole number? 49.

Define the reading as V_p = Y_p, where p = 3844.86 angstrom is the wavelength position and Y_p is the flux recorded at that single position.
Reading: 10.96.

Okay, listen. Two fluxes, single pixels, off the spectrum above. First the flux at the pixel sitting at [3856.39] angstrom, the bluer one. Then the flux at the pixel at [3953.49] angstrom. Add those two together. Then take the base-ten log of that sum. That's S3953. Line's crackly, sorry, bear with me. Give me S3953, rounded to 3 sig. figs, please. 1.39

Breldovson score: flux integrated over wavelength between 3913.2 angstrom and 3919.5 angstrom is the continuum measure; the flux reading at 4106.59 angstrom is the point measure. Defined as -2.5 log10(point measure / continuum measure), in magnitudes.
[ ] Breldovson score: 1.91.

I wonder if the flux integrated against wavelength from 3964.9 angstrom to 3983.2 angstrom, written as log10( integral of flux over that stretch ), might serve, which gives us 2.30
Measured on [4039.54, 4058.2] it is 2.36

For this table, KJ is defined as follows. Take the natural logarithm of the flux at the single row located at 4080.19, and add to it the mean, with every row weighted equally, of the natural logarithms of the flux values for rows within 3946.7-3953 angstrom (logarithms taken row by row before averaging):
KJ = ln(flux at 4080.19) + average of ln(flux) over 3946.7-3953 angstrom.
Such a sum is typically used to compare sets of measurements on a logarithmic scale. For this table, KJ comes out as 5.11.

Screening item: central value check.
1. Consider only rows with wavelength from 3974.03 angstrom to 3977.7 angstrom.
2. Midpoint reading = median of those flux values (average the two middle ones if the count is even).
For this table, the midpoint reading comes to 11.1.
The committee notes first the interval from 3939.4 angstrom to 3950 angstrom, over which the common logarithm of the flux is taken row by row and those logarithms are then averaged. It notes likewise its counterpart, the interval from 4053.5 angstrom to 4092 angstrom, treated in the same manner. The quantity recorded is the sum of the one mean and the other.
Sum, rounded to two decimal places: 2.18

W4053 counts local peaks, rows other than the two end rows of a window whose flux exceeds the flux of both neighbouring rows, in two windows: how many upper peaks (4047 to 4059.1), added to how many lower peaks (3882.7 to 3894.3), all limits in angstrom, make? 2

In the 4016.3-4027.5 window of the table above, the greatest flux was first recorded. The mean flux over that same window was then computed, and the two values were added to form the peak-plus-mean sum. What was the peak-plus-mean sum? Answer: 25.0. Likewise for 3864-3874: 26.4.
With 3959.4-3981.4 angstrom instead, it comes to 22.8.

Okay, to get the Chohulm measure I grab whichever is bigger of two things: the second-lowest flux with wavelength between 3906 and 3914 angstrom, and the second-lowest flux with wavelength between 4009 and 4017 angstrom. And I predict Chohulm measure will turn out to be 12.0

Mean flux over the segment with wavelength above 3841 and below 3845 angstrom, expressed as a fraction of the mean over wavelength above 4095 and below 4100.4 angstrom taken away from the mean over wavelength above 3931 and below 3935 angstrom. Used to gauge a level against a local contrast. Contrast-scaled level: -4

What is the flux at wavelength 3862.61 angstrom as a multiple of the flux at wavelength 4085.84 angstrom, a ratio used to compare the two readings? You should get 0.87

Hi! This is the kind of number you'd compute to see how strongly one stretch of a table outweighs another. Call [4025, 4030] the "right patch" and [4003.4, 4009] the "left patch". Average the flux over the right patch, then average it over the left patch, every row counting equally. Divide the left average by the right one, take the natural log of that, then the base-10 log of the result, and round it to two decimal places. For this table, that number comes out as -0.80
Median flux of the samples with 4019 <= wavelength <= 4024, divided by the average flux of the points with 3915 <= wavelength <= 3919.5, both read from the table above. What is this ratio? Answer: 1.03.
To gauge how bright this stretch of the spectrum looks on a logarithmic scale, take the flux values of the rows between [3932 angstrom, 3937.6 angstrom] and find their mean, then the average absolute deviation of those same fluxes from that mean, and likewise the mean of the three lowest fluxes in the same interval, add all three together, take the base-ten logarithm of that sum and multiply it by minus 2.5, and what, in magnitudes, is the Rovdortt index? -3.28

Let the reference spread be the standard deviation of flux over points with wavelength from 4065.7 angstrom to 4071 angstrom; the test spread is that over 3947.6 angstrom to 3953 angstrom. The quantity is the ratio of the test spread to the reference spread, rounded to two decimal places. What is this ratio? 0.50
